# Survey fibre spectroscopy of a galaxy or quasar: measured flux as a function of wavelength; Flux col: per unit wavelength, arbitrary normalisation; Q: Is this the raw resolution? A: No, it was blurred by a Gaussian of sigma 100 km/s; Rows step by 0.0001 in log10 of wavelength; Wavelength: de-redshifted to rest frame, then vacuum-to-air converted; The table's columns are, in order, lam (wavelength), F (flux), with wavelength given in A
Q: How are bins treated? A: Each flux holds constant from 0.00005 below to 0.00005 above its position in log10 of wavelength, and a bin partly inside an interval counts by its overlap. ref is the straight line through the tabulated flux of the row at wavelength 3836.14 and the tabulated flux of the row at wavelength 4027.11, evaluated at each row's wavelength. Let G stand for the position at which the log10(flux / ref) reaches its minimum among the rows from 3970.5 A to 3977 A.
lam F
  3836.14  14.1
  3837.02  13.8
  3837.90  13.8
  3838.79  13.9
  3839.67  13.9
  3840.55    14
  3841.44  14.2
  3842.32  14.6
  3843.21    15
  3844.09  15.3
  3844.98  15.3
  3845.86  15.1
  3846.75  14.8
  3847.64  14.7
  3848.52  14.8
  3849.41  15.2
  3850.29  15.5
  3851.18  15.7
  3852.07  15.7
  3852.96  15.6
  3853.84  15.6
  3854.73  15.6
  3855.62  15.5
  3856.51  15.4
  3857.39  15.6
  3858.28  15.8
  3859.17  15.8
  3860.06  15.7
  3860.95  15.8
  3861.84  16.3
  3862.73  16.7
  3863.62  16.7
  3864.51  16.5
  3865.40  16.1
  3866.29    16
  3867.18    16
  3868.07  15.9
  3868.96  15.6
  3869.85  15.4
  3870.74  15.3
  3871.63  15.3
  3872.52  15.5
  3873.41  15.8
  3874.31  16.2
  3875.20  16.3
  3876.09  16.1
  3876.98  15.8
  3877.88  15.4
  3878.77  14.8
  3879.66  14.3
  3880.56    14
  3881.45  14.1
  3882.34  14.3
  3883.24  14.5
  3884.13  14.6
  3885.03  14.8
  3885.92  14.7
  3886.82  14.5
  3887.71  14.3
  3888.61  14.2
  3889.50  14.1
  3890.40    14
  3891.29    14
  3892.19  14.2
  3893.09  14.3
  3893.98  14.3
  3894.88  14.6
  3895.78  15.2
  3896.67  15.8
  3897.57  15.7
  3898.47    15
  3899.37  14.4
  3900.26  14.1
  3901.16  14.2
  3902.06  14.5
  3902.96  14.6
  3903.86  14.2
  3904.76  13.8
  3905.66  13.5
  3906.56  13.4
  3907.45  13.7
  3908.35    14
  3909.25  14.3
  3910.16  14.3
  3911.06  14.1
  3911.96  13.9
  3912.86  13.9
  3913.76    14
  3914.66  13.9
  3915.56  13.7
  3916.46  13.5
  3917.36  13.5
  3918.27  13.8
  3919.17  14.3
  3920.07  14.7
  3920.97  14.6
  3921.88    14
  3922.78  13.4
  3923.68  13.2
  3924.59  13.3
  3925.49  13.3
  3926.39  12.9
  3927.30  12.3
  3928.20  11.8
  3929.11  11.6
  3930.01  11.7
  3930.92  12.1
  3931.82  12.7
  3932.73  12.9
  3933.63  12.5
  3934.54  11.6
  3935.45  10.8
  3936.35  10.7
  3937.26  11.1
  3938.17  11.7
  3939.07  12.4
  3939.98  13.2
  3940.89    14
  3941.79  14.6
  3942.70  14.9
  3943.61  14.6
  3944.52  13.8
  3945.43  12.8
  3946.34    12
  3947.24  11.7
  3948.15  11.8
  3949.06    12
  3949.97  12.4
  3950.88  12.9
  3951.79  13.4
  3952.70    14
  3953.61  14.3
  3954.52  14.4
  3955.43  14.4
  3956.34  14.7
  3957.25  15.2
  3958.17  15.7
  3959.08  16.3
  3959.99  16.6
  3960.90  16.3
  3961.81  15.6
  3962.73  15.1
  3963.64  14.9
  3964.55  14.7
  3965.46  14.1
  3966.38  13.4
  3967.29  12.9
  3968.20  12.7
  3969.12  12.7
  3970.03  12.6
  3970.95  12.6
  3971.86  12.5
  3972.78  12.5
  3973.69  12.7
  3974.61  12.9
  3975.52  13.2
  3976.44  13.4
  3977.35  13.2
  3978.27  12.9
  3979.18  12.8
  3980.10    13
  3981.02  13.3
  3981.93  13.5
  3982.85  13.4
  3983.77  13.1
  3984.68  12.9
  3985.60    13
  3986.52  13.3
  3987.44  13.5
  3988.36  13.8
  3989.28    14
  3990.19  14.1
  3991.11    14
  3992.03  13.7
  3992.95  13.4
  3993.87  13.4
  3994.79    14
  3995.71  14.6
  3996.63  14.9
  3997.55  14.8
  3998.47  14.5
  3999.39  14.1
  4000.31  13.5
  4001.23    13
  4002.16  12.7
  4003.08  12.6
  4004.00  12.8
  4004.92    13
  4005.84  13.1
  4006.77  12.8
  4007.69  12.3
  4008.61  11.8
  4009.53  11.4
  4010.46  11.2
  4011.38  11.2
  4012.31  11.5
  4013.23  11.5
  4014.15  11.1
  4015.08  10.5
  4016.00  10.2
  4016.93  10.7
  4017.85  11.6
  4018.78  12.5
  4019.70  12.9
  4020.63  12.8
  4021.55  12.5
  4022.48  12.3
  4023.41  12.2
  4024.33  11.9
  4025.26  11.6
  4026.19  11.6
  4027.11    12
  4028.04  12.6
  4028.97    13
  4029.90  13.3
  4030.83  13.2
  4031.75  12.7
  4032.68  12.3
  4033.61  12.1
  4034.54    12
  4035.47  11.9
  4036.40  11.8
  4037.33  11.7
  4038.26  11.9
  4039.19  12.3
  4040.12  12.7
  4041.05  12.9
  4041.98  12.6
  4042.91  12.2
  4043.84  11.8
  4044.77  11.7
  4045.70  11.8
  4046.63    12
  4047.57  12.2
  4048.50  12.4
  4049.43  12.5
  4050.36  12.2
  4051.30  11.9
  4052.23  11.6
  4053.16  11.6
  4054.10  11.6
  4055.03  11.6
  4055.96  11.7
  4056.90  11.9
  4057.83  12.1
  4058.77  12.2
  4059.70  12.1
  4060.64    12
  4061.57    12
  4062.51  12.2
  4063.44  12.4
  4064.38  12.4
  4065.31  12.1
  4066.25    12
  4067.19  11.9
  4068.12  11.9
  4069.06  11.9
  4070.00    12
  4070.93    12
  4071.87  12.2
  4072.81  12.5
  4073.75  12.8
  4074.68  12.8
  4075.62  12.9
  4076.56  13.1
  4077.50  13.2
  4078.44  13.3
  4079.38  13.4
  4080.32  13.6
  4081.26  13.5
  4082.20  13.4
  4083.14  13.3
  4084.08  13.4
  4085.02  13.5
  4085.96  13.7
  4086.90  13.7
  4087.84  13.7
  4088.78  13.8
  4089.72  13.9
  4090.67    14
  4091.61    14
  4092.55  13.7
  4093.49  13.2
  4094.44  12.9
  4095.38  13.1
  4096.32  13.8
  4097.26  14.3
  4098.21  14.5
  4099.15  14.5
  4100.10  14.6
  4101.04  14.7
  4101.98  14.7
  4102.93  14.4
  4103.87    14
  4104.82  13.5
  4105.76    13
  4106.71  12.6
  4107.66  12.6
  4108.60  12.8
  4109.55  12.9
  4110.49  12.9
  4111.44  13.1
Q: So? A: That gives 3971.86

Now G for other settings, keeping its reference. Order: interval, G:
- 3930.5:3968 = 3936.35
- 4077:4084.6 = 4077.50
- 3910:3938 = 3936.35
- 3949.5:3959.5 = 3949.97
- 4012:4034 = 4016.00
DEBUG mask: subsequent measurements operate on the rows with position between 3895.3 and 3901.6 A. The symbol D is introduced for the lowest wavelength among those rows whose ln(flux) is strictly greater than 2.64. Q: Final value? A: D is 3895.78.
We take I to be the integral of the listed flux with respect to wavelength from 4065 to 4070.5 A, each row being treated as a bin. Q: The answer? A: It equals 66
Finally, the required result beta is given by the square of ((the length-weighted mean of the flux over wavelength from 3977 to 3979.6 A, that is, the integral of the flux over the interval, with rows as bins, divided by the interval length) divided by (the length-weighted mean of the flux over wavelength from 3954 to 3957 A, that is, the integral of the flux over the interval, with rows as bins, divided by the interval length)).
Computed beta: 0.79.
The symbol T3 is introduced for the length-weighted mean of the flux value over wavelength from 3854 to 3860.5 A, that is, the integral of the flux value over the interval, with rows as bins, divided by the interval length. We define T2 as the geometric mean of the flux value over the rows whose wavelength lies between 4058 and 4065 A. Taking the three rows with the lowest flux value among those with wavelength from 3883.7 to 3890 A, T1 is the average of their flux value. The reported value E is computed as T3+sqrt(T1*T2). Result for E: 28.8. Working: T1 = 14.2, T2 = 12.2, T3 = 15.6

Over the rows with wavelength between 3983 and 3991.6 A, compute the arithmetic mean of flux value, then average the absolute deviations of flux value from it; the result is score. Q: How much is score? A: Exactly 0.4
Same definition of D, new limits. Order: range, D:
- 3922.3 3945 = 3941.79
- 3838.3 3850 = 3841.44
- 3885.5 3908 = 3885.92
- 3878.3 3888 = 3878.77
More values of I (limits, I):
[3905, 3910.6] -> 78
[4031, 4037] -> 73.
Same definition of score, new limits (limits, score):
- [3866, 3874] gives 0.2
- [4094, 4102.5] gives 0.6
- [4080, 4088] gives 0.1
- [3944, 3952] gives 0.6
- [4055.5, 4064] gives 0.1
